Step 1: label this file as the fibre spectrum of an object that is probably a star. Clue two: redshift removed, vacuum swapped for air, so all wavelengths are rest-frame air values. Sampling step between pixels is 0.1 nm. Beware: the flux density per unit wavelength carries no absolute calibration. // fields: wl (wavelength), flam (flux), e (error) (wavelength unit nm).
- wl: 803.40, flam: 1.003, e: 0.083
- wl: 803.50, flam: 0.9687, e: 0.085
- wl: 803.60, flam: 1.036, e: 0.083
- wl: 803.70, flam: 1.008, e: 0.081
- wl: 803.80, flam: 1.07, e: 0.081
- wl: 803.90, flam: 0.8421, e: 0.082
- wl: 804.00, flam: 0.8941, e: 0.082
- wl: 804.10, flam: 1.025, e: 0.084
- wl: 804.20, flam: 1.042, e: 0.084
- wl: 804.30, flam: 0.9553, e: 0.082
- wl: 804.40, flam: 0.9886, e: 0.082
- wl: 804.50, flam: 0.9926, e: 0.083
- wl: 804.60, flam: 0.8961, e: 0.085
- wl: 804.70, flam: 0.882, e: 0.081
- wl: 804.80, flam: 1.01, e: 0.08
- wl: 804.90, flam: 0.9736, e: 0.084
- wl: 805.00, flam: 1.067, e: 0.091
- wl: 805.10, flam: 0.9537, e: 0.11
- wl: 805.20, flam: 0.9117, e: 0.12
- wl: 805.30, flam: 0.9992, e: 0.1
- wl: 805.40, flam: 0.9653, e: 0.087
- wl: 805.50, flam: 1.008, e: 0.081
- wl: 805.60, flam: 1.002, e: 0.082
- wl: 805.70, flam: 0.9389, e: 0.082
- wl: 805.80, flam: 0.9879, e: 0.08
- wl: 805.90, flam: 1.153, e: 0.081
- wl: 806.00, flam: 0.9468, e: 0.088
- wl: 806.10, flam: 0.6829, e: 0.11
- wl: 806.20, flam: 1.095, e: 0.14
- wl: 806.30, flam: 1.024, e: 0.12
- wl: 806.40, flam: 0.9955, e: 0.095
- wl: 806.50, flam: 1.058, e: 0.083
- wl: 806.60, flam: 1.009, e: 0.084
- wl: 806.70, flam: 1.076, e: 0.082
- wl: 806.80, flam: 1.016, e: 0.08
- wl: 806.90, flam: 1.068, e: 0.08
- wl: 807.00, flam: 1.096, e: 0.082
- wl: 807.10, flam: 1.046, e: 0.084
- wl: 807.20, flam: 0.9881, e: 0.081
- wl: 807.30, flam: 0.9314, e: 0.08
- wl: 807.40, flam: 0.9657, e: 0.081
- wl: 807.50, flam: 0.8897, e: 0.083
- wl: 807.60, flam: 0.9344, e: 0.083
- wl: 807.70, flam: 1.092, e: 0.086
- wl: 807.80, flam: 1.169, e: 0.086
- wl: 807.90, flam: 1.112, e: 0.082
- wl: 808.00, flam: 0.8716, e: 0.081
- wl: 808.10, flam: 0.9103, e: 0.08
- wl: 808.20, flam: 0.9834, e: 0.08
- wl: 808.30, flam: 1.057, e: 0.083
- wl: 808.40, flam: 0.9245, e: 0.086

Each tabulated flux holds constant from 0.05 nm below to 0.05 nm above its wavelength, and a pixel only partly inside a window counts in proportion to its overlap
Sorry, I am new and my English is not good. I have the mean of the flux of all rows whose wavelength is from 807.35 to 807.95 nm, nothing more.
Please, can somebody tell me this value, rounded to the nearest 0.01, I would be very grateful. 1.03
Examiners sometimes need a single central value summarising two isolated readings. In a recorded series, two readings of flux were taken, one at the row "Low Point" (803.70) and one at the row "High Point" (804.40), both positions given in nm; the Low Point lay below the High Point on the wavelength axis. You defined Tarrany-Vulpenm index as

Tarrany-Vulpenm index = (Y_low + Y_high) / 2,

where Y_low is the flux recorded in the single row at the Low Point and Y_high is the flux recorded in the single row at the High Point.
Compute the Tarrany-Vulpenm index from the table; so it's 1.00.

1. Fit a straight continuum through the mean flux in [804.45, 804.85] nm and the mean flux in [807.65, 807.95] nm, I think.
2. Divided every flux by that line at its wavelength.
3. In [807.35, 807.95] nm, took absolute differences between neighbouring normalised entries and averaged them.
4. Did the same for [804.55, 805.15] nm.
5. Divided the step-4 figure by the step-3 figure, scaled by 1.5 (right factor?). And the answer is 1.7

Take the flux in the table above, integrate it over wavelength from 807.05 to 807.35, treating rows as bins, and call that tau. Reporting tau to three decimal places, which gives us 0.297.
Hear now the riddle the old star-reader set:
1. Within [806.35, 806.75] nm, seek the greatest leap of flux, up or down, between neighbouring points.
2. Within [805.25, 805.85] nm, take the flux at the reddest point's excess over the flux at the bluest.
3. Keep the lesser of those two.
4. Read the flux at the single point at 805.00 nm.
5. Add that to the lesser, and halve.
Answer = 0.53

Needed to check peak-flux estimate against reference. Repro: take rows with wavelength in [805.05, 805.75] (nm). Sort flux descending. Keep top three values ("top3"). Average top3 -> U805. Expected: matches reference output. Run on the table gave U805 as 1.00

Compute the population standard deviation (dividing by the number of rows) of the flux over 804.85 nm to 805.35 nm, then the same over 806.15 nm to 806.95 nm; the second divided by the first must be 0.7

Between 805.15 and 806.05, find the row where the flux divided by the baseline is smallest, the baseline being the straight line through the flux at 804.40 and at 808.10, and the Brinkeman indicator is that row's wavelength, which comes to 805.20 nm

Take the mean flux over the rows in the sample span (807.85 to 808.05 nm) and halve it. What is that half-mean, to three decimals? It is 0.496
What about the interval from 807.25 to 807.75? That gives 0.481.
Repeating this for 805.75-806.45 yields 0.492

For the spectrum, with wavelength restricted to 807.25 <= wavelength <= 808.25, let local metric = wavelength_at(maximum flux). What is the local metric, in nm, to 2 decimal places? 807.80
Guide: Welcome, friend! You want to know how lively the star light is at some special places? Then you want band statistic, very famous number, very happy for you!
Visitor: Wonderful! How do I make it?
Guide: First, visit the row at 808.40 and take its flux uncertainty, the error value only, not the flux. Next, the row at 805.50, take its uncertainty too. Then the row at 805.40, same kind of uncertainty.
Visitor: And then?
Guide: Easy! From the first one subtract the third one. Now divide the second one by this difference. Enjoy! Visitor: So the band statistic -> -81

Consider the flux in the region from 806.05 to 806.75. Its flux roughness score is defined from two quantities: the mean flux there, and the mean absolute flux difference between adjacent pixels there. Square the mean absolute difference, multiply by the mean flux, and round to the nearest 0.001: 0.013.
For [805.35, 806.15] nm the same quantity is 0.012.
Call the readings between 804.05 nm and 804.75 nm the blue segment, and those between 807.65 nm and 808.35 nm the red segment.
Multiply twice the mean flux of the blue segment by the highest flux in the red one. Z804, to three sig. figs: 2.27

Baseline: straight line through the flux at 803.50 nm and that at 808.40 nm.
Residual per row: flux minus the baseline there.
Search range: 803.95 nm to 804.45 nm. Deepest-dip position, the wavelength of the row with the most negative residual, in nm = 804.00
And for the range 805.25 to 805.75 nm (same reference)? 805.70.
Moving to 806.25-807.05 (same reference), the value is 806.40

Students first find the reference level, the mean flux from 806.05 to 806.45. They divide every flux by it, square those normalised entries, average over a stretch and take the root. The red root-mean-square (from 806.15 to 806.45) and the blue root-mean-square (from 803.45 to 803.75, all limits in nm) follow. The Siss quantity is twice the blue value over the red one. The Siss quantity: 1.93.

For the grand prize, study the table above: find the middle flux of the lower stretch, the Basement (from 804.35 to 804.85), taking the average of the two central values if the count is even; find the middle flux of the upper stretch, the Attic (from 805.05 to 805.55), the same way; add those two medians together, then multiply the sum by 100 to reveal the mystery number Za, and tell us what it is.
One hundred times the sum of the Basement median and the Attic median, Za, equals 195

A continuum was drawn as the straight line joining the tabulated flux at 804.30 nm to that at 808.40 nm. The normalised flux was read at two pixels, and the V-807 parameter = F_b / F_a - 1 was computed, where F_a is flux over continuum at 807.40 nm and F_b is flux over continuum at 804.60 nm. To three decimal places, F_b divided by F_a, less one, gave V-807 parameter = -0.093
